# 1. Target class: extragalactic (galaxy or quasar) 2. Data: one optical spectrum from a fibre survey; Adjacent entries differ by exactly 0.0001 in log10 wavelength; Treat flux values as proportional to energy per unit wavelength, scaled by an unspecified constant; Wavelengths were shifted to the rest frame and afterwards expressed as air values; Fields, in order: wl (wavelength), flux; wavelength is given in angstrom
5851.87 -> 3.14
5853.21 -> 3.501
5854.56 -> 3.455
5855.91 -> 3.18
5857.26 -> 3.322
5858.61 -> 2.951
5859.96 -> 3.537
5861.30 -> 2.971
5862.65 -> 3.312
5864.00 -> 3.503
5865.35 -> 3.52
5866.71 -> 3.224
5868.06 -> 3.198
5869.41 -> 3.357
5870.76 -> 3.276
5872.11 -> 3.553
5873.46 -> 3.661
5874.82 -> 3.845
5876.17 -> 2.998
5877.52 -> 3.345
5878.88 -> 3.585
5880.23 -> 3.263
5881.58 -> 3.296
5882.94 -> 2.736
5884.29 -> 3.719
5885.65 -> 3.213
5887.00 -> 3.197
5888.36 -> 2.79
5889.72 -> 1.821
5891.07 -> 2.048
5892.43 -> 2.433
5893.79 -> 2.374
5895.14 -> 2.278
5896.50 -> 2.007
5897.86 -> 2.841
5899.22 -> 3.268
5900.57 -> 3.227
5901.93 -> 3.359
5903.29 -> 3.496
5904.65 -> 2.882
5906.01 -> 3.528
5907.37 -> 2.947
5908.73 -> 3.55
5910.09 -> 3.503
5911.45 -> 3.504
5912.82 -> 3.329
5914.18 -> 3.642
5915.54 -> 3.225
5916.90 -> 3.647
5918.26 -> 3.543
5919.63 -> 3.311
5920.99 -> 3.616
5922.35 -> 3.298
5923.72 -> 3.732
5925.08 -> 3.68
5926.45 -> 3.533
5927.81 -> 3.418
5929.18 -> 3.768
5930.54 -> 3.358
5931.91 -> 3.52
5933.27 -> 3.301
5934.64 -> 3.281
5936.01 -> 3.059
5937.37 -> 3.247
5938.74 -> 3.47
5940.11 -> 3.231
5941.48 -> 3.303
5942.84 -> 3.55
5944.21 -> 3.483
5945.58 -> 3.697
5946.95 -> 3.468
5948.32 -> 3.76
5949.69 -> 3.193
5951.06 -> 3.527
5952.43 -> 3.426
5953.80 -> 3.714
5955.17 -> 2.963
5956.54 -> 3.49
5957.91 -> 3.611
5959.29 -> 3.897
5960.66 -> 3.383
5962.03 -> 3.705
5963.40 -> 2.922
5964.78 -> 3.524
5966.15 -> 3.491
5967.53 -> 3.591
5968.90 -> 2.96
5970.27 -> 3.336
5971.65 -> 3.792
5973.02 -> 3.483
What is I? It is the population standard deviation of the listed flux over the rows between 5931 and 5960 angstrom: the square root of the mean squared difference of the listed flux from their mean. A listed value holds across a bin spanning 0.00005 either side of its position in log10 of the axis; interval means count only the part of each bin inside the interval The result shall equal 0.23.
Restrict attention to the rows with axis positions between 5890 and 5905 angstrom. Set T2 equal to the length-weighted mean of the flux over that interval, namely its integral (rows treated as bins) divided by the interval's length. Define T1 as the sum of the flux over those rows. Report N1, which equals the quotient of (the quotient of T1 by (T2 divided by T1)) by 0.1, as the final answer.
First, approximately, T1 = 30.2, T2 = 2.72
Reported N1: 3355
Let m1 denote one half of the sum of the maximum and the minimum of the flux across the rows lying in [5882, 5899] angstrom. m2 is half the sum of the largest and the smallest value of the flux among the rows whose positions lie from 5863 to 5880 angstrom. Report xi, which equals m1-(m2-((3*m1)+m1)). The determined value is 10.4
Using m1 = 2.77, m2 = 3.42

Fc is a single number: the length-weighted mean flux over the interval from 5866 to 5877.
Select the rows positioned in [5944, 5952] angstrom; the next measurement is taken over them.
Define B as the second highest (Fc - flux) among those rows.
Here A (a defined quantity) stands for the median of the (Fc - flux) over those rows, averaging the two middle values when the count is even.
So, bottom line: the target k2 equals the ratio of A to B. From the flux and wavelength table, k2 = 1.46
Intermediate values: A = -0.12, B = -0.08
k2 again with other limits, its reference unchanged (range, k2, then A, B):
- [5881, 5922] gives 0.10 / 0.14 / 1.38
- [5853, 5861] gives 0.00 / 0.00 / 0.21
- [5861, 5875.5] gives 0.16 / 0.03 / 0.19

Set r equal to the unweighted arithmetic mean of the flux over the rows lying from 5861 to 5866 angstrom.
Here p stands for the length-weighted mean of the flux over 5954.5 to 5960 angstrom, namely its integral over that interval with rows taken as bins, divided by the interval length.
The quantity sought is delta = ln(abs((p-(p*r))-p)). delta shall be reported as 2.45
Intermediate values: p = 3.49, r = 3.33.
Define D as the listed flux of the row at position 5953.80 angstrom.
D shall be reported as 3.714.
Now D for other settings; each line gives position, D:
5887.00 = 3.197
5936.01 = 3.059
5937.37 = 3.247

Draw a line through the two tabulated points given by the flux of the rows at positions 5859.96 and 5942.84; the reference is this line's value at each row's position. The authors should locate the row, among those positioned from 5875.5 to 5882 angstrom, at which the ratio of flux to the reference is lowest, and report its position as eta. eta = 5876.17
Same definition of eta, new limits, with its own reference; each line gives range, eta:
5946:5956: 5955.17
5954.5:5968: 5963.40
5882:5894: 5889.72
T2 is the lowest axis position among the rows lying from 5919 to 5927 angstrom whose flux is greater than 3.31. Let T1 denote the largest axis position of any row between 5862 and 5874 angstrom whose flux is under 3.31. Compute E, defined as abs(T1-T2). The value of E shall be 48.9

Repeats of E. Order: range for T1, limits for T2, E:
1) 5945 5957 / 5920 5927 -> 34.2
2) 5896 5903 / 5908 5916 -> 8.2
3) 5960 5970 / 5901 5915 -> 67.0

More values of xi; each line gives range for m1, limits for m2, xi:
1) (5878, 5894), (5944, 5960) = 10.4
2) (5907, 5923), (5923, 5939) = 13.1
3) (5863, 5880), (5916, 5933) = 13.6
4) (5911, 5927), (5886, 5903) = 14.8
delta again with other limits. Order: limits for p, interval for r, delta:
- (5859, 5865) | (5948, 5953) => 2.45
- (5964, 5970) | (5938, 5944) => 2.44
